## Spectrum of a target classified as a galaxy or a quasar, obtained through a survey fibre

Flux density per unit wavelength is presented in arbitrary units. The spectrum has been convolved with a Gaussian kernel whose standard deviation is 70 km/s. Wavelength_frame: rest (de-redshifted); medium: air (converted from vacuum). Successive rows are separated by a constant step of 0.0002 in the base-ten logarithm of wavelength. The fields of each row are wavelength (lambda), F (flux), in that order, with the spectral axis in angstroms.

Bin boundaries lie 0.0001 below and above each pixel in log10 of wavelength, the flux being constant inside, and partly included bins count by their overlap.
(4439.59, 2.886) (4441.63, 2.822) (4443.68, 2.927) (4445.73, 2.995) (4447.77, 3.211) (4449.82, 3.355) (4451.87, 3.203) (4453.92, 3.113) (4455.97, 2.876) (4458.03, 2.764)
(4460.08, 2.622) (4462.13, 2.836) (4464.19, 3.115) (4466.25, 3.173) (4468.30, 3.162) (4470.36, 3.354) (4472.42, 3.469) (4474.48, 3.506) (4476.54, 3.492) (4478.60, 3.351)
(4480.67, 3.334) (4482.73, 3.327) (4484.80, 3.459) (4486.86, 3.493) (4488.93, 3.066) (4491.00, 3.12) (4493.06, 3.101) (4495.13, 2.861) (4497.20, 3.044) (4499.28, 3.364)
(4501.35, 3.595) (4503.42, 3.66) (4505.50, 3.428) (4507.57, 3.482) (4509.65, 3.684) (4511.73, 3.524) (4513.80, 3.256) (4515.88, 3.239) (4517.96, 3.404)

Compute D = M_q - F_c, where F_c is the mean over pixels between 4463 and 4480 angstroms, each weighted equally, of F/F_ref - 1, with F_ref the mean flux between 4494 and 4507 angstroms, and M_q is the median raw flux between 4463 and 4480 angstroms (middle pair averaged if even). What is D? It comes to 3.4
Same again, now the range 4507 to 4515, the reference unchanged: 3.5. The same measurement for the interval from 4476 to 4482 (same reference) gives 3.3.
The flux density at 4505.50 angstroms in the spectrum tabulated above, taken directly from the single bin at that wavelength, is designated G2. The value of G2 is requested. 3.428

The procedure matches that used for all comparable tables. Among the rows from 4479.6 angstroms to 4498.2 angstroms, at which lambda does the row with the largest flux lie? 4486.86 angstroms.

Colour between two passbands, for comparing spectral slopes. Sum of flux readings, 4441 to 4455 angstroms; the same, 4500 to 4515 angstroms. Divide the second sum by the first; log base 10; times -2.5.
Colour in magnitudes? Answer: -0.14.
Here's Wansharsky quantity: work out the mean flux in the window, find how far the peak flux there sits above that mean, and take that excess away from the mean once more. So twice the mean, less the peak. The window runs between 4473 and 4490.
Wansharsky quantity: 3.25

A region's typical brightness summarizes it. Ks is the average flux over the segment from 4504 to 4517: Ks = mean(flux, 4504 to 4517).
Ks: 3.44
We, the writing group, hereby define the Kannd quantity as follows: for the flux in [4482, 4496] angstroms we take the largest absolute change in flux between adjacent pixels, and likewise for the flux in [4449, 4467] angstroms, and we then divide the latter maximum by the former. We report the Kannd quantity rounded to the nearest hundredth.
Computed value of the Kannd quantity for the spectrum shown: 0.65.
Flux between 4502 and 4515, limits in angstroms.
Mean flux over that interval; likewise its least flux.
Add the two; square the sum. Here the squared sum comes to 45.7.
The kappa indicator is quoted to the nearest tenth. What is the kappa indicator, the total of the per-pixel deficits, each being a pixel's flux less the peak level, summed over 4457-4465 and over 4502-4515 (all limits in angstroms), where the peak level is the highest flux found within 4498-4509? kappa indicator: -4.2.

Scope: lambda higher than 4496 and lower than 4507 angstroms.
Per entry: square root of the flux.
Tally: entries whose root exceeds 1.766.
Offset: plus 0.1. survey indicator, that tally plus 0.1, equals 4.1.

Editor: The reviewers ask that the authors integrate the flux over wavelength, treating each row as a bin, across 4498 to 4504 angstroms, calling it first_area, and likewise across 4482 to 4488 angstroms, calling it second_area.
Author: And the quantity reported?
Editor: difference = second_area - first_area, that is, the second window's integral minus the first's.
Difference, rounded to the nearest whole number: -1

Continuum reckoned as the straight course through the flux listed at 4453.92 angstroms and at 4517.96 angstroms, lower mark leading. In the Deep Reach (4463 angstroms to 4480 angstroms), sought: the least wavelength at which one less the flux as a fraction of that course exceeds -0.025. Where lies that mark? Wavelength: 4464.19 angstroms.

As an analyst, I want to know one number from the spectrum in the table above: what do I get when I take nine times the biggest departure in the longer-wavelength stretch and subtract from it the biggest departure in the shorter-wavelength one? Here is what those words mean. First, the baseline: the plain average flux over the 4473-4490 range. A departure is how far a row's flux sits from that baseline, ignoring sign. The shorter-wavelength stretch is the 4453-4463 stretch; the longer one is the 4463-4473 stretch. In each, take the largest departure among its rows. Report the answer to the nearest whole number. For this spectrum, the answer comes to 2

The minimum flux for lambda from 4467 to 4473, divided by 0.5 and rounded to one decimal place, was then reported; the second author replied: 6.3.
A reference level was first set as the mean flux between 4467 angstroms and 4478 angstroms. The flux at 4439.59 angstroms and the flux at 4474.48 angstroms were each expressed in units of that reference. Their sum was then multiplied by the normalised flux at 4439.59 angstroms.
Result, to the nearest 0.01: 1.60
